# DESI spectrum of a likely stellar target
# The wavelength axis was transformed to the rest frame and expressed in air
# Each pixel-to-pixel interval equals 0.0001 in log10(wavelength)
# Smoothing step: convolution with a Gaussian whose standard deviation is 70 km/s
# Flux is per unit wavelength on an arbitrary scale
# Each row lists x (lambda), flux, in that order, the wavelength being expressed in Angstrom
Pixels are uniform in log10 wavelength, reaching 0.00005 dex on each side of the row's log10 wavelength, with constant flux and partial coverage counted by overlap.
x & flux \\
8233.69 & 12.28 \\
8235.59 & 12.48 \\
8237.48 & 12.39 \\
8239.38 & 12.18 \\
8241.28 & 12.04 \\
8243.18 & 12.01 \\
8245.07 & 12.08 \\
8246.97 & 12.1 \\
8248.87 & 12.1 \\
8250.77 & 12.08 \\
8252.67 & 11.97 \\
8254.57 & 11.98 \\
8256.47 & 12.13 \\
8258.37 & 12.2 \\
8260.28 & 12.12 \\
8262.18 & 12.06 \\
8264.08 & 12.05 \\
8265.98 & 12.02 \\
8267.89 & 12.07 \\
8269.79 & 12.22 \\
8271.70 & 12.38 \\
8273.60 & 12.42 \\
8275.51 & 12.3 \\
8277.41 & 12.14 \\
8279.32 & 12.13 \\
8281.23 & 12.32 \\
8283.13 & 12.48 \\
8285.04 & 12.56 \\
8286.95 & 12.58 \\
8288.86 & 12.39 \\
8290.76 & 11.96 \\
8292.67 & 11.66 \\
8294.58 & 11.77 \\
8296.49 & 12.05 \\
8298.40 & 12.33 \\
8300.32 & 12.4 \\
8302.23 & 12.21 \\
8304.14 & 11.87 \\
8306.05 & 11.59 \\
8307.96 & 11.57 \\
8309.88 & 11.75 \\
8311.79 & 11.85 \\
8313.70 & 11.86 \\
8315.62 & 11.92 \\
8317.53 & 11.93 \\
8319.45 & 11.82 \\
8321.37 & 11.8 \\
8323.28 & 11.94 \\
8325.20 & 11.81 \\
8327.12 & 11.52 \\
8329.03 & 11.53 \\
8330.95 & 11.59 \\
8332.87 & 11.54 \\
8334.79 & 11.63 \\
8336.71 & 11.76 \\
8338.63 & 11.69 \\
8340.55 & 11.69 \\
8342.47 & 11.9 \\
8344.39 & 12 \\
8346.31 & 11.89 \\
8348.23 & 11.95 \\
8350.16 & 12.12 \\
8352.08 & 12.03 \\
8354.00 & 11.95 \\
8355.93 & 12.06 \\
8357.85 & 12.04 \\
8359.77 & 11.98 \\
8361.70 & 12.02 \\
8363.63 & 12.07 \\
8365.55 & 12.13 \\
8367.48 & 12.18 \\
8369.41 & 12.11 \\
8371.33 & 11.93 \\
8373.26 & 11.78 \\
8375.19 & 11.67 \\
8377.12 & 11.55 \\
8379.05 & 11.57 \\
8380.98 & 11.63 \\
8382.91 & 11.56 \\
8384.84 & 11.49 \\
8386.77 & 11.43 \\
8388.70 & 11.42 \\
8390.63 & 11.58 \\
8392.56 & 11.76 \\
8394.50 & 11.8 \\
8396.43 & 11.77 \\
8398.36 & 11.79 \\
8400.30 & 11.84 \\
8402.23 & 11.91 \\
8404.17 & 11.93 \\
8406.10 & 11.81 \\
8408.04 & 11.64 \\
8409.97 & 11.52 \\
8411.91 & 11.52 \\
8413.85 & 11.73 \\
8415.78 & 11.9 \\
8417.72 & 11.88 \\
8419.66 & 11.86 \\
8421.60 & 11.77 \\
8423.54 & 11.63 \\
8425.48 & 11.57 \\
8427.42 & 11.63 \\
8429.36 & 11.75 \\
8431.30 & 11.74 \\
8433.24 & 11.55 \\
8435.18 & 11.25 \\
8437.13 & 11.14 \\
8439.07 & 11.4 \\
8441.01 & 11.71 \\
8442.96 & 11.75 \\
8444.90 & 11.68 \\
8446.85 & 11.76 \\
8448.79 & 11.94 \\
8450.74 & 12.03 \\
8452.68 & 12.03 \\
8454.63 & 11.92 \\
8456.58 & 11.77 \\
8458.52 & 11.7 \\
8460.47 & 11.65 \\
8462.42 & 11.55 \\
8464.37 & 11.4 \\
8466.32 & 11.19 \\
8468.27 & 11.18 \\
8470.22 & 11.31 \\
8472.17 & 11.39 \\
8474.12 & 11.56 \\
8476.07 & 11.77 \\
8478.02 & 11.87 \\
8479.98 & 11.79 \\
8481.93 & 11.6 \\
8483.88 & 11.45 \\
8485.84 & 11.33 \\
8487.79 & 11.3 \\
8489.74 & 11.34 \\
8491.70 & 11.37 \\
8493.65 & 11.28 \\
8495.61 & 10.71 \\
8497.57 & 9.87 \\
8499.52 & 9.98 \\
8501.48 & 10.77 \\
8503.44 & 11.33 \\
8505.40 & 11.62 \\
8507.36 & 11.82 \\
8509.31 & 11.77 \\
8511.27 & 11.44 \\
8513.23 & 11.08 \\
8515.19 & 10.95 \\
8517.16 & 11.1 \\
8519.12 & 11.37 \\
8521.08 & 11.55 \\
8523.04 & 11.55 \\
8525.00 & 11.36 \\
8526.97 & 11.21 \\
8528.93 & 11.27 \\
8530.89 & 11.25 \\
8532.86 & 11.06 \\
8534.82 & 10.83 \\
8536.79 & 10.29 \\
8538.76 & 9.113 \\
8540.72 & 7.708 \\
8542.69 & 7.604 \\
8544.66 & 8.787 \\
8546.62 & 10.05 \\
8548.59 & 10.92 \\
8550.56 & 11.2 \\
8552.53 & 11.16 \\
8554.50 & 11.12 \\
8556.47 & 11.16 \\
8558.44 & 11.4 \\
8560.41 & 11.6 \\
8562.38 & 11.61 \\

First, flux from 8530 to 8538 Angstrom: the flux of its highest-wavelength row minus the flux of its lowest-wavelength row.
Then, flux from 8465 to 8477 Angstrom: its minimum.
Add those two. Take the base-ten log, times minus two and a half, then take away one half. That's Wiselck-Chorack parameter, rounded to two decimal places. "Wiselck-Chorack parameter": -3.02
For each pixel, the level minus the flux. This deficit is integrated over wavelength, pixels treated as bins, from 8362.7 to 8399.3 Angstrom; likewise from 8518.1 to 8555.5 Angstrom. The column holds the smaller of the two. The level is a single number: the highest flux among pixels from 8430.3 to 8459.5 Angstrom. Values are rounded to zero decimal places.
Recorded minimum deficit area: 10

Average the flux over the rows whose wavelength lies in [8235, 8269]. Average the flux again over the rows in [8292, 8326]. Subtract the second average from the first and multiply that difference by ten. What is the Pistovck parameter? 2.2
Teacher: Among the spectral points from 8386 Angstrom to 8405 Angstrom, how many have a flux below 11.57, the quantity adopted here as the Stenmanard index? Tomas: 2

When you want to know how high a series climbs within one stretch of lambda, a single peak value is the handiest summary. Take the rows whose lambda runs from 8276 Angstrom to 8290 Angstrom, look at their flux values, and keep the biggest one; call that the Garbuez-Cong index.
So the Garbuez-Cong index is 12.58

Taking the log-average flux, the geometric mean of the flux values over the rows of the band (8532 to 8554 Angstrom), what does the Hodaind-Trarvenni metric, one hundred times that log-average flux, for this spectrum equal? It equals 979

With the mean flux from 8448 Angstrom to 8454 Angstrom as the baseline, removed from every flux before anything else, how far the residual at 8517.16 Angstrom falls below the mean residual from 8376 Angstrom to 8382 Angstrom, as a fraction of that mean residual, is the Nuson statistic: -1.2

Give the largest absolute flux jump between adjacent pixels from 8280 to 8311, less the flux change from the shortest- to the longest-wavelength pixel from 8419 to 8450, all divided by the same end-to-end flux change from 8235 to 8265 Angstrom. -0.8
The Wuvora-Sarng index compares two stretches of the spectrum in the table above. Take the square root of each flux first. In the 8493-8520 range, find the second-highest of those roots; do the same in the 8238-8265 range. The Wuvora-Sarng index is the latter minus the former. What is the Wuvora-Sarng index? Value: 0.059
